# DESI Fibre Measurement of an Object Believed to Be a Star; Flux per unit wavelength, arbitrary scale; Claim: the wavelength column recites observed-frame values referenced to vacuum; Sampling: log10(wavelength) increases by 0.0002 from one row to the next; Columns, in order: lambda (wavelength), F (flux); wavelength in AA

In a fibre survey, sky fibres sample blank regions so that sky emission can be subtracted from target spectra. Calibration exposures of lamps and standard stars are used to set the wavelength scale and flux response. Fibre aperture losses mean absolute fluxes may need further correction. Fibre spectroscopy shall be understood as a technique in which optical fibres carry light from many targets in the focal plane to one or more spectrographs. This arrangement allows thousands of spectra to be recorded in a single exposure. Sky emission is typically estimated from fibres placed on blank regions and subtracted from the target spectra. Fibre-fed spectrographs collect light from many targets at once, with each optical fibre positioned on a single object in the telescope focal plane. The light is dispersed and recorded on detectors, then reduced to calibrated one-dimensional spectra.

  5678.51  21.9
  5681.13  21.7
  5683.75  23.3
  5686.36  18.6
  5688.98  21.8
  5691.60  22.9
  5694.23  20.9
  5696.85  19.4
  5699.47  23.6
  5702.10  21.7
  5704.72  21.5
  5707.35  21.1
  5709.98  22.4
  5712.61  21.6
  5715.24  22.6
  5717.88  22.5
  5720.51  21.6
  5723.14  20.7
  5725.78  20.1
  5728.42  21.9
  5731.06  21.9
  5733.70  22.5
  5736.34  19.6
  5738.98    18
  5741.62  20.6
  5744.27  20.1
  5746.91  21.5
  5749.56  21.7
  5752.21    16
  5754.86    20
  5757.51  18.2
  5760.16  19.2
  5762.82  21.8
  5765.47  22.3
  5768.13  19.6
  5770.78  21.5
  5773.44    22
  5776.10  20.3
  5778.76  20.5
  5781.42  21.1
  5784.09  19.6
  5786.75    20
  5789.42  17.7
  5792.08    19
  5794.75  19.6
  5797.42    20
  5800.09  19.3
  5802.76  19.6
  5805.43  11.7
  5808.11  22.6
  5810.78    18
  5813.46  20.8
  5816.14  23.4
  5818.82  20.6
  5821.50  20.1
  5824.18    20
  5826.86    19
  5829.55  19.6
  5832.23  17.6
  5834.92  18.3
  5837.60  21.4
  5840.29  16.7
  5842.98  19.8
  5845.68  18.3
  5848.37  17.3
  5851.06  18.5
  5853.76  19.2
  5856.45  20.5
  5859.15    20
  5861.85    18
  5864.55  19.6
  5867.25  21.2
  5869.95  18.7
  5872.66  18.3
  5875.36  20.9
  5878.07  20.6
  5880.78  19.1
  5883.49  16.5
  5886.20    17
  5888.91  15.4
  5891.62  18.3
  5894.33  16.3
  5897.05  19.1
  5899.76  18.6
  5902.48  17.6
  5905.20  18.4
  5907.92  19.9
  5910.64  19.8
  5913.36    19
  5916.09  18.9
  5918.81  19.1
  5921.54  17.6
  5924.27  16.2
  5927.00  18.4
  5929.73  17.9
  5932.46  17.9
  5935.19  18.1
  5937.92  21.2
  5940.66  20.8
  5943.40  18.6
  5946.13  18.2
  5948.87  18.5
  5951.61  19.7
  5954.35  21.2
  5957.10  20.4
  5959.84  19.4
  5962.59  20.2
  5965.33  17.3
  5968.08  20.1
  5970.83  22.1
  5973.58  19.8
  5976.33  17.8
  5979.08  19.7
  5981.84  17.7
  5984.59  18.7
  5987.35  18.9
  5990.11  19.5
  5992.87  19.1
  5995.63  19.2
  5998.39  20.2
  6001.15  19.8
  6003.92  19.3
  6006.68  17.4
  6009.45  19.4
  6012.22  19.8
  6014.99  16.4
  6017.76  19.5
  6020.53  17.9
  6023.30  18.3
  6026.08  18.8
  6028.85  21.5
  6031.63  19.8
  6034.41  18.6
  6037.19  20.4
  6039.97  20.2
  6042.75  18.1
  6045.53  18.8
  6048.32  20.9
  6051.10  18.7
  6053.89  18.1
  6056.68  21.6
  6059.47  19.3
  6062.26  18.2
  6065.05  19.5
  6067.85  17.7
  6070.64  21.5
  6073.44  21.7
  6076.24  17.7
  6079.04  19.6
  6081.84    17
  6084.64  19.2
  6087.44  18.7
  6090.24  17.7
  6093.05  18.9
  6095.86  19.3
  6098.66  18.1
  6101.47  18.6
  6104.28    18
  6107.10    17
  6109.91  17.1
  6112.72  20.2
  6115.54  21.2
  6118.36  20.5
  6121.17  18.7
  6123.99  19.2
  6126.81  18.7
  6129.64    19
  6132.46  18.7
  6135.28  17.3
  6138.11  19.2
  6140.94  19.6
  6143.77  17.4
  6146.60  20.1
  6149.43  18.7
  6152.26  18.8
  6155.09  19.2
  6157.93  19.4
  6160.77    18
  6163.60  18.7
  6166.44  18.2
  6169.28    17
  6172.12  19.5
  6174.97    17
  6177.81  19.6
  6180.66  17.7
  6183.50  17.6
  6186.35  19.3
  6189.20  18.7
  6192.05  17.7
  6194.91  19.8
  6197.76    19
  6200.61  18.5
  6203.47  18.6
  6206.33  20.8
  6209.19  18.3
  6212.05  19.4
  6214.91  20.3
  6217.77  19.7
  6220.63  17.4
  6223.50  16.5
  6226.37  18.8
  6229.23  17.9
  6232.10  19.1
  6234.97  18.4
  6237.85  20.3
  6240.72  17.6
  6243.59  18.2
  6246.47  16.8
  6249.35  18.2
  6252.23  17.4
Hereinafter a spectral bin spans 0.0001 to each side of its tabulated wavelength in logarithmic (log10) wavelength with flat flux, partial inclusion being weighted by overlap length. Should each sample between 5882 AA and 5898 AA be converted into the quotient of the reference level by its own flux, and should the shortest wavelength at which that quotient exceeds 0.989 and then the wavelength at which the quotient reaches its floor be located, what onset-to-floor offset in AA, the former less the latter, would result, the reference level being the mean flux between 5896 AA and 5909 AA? -13.6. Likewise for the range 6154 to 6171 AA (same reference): 2.8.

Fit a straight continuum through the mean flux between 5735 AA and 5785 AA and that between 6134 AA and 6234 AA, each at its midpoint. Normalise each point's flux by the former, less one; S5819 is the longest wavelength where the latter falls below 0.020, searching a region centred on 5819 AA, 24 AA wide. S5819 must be 5829.55 AA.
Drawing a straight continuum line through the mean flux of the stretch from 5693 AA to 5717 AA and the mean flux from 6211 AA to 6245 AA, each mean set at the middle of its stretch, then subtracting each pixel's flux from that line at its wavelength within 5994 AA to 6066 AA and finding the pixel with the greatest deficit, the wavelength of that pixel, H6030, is 6014.99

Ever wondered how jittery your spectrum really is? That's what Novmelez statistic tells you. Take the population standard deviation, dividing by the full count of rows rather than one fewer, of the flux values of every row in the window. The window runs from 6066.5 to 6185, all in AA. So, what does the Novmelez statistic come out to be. 1.20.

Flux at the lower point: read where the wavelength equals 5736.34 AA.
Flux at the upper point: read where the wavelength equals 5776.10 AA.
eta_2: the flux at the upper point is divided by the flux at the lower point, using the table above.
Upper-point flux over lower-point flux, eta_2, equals 1.036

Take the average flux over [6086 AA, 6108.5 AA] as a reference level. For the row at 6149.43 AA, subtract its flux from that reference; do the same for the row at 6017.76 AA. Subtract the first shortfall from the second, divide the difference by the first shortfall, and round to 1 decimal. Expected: 1.9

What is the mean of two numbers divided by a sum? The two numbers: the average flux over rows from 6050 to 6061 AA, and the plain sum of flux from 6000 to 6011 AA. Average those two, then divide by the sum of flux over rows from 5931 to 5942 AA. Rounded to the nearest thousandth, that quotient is 0.611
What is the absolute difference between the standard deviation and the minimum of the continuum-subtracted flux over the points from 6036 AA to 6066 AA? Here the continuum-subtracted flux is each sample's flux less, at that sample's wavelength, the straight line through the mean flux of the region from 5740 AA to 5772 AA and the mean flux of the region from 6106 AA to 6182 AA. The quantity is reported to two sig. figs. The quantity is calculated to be 2.2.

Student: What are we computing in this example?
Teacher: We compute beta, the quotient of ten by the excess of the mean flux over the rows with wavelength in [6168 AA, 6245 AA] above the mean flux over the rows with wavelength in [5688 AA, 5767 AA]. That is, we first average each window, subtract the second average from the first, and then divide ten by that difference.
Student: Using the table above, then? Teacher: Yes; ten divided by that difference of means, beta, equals -4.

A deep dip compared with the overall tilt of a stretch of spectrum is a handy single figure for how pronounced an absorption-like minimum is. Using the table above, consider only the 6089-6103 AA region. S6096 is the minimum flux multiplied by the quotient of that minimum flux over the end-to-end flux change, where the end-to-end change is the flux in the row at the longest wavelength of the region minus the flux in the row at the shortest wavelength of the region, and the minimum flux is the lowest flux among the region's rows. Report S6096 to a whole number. 348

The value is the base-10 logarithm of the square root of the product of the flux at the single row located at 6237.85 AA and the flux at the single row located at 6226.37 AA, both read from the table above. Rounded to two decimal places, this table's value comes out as 1.29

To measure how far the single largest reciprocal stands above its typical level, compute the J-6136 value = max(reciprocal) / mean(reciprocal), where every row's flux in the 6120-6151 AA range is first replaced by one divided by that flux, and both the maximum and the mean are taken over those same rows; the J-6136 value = 1.084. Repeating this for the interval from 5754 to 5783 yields 1.127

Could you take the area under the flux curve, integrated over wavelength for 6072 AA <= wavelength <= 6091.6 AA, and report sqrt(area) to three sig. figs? 19.2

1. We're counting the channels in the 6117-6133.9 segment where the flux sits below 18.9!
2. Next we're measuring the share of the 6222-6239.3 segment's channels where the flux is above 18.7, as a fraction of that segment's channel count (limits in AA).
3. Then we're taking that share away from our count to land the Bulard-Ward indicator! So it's 2.5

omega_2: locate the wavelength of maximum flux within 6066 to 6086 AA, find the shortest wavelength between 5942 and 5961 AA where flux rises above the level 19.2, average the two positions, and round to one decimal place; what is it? 6012.5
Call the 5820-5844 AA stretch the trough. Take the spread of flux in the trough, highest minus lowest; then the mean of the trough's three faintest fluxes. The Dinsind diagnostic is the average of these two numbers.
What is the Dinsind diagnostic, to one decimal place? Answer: 11.1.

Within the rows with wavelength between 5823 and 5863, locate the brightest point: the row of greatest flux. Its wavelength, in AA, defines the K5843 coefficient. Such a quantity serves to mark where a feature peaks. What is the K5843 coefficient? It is 5837.60 AA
